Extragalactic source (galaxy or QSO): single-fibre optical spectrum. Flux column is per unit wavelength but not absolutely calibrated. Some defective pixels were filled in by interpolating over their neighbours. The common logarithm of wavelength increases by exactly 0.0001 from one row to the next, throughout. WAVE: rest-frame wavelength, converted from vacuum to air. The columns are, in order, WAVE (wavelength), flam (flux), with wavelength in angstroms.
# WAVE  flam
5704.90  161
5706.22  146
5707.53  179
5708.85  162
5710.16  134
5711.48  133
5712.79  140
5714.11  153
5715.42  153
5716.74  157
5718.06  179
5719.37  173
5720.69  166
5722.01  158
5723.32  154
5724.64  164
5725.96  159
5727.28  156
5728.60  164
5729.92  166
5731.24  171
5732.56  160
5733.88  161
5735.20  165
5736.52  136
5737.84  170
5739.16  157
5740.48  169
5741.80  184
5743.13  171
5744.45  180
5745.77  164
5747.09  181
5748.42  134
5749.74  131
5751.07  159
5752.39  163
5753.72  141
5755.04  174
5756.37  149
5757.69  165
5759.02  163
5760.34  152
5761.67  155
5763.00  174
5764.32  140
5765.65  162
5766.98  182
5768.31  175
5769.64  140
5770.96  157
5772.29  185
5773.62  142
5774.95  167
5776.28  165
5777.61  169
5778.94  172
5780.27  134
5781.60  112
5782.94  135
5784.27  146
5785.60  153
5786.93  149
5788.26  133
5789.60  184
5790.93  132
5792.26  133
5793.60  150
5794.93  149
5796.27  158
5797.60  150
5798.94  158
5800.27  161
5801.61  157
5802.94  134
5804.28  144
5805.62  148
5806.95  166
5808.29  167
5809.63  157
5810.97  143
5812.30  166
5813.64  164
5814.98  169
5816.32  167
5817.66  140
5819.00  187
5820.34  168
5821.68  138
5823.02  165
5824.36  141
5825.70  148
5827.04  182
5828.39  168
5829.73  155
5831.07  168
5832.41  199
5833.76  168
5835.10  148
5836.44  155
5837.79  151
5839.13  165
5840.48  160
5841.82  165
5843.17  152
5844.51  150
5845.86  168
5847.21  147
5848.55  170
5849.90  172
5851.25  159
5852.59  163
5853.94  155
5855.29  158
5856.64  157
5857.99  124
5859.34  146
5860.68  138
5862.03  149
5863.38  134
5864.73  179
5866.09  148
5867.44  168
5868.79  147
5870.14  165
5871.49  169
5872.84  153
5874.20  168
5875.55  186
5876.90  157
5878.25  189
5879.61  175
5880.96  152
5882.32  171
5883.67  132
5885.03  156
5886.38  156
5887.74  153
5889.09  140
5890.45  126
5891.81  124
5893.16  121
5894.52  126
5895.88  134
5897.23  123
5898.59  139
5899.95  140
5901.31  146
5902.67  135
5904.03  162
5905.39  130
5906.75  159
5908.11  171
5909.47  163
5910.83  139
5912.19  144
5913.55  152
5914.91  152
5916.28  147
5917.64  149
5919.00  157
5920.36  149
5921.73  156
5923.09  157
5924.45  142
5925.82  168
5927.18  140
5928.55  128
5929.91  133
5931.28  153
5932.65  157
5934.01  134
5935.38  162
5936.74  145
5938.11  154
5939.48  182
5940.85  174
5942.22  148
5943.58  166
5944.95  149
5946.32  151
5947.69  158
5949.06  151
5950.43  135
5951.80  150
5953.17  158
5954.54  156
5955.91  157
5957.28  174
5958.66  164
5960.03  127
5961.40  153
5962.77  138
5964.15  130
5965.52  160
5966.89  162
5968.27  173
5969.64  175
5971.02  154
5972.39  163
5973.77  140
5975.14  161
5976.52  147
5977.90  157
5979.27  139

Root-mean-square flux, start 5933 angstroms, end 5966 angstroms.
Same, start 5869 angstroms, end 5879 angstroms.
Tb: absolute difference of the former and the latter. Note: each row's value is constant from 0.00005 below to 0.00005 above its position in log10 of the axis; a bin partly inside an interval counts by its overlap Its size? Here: 16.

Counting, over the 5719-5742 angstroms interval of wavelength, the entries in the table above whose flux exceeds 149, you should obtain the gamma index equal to 17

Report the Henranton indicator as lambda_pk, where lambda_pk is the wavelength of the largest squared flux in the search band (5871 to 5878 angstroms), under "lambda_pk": 5875.55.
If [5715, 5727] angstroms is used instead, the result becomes 5718.06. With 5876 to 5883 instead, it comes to 5878.25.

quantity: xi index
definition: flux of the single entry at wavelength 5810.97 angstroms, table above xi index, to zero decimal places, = 143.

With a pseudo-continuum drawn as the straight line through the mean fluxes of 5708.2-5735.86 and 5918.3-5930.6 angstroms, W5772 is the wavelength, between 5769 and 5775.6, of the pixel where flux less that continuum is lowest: 5769.64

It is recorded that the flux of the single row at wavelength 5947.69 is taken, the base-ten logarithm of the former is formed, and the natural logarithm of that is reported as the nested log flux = 0.788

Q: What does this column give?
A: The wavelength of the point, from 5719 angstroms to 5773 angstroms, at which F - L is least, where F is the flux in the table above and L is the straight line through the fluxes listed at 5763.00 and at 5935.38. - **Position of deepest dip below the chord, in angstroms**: 5749.74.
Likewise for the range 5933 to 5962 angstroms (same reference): 5960.03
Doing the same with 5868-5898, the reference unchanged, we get 5893.16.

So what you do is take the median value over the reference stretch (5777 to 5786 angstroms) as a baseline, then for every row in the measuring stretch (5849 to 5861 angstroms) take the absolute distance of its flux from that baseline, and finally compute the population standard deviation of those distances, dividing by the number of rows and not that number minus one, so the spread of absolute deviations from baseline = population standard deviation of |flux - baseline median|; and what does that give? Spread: 7.3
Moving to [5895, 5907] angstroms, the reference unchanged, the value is 6.3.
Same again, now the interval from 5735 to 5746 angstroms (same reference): 8.8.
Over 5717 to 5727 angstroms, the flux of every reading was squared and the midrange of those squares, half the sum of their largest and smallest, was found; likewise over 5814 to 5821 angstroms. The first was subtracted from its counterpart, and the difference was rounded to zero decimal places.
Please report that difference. -594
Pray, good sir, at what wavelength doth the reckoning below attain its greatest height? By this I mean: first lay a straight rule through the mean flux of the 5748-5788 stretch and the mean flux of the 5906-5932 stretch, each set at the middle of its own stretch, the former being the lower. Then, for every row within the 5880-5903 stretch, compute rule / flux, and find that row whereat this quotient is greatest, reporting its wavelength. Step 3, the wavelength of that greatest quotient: 5893.16 angstroms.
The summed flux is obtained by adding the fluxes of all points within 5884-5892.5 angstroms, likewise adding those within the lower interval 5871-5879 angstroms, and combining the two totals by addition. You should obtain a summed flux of 1877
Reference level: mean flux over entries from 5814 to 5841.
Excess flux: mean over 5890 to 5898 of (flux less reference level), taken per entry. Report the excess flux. -36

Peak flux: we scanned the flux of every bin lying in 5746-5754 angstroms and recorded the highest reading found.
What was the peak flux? 181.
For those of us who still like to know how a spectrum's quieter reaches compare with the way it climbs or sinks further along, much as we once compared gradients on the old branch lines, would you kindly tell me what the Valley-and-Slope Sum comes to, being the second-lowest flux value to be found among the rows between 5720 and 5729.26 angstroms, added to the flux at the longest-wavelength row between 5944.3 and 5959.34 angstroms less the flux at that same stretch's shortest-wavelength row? 171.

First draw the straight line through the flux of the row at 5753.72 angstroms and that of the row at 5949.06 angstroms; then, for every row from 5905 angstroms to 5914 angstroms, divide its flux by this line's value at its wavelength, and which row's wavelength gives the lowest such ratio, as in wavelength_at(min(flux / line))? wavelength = 5905.39 angstroms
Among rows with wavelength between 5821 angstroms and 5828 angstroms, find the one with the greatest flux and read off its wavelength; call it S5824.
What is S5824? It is 5827.04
